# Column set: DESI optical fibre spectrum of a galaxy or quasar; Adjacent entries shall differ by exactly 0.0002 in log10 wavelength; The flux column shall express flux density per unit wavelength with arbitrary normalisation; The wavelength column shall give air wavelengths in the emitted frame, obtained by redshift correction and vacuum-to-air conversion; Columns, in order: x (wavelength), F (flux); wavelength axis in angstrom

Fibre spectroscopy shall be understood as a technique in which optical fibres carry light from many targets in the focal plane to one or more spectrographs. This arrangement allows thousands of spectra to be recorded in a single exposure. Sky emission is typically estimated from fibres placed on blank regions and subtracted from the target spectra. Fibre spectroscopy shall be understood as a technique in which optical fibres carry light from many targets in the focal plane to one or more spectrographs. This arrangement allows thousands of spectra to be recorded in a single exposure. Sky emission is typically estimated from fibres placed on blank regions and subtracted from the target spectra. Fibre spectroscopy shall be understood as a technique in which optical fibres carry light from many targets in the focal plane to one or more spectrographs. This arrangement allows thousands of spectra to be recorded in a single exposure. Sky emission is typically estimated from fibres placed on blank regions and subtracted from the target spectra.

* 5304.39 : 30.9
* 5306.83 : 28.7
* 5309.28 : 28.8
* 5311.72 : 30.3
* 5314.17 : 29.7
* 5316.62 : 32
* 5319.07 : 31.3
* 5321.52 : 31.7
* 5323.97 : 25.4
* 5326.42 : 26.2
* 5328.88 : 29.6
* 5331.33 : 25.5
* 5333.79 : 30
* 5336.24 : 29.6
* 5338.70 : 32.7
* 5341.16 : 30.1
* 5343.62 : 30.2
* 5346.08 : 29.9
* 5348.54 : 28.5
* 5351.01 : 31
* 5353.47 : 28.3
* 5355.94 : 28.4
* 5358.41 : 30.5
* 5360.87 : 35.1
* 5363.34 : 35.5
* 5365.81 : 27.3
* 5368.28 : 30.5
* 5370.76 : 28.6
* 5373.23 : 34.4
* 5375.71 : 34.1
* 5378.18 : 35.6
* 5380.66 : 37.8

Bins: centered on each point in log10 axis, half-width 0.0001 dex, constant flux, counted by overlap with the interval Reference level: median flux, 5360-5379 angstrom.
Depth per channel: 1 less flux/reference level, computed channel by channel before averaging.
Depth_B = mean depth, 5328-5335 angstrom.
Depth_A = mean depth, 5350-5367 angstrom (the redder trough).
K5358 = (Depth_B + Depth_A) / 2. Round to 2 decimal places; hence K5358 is 0.14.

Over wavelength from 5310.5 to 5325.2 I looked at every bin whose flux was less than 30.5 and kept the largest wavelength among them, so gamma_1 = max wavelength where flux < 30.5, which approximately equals 5323.97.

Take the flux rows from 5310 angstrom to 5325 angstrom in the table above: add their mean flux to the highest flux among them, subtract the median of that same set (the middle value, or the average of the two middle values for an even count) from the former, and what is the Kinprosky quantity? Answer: 31.3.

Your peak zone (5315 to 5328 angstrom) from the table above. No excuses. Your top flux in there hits 32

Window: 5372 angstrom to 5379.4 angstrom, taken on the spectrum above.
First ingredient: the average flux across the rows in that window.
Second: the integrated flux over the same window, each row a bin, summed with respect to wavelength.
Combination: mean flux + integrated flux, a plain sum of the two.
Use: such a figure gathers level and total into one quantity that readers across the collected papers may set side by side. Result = 292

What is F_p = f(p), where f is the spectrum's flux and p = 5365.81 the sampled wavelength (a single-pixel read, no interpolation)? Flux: 27.3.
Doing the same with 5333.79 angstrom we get 30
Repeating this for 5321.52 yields 31.7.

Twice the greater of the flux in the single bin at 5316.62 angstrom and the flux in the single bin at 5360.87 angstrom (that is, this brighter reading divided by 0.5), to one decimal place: 70.2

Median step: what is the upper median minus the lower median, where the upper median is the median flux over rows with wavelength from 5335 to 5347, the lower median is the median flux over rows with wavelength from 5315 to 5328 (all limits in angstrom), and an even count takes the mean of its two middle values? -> -1.2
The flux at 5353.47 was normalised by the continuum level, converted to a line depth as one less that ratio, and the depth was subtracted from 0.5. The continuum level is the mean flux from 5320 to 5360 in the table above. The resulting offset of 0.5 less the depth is 0.47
